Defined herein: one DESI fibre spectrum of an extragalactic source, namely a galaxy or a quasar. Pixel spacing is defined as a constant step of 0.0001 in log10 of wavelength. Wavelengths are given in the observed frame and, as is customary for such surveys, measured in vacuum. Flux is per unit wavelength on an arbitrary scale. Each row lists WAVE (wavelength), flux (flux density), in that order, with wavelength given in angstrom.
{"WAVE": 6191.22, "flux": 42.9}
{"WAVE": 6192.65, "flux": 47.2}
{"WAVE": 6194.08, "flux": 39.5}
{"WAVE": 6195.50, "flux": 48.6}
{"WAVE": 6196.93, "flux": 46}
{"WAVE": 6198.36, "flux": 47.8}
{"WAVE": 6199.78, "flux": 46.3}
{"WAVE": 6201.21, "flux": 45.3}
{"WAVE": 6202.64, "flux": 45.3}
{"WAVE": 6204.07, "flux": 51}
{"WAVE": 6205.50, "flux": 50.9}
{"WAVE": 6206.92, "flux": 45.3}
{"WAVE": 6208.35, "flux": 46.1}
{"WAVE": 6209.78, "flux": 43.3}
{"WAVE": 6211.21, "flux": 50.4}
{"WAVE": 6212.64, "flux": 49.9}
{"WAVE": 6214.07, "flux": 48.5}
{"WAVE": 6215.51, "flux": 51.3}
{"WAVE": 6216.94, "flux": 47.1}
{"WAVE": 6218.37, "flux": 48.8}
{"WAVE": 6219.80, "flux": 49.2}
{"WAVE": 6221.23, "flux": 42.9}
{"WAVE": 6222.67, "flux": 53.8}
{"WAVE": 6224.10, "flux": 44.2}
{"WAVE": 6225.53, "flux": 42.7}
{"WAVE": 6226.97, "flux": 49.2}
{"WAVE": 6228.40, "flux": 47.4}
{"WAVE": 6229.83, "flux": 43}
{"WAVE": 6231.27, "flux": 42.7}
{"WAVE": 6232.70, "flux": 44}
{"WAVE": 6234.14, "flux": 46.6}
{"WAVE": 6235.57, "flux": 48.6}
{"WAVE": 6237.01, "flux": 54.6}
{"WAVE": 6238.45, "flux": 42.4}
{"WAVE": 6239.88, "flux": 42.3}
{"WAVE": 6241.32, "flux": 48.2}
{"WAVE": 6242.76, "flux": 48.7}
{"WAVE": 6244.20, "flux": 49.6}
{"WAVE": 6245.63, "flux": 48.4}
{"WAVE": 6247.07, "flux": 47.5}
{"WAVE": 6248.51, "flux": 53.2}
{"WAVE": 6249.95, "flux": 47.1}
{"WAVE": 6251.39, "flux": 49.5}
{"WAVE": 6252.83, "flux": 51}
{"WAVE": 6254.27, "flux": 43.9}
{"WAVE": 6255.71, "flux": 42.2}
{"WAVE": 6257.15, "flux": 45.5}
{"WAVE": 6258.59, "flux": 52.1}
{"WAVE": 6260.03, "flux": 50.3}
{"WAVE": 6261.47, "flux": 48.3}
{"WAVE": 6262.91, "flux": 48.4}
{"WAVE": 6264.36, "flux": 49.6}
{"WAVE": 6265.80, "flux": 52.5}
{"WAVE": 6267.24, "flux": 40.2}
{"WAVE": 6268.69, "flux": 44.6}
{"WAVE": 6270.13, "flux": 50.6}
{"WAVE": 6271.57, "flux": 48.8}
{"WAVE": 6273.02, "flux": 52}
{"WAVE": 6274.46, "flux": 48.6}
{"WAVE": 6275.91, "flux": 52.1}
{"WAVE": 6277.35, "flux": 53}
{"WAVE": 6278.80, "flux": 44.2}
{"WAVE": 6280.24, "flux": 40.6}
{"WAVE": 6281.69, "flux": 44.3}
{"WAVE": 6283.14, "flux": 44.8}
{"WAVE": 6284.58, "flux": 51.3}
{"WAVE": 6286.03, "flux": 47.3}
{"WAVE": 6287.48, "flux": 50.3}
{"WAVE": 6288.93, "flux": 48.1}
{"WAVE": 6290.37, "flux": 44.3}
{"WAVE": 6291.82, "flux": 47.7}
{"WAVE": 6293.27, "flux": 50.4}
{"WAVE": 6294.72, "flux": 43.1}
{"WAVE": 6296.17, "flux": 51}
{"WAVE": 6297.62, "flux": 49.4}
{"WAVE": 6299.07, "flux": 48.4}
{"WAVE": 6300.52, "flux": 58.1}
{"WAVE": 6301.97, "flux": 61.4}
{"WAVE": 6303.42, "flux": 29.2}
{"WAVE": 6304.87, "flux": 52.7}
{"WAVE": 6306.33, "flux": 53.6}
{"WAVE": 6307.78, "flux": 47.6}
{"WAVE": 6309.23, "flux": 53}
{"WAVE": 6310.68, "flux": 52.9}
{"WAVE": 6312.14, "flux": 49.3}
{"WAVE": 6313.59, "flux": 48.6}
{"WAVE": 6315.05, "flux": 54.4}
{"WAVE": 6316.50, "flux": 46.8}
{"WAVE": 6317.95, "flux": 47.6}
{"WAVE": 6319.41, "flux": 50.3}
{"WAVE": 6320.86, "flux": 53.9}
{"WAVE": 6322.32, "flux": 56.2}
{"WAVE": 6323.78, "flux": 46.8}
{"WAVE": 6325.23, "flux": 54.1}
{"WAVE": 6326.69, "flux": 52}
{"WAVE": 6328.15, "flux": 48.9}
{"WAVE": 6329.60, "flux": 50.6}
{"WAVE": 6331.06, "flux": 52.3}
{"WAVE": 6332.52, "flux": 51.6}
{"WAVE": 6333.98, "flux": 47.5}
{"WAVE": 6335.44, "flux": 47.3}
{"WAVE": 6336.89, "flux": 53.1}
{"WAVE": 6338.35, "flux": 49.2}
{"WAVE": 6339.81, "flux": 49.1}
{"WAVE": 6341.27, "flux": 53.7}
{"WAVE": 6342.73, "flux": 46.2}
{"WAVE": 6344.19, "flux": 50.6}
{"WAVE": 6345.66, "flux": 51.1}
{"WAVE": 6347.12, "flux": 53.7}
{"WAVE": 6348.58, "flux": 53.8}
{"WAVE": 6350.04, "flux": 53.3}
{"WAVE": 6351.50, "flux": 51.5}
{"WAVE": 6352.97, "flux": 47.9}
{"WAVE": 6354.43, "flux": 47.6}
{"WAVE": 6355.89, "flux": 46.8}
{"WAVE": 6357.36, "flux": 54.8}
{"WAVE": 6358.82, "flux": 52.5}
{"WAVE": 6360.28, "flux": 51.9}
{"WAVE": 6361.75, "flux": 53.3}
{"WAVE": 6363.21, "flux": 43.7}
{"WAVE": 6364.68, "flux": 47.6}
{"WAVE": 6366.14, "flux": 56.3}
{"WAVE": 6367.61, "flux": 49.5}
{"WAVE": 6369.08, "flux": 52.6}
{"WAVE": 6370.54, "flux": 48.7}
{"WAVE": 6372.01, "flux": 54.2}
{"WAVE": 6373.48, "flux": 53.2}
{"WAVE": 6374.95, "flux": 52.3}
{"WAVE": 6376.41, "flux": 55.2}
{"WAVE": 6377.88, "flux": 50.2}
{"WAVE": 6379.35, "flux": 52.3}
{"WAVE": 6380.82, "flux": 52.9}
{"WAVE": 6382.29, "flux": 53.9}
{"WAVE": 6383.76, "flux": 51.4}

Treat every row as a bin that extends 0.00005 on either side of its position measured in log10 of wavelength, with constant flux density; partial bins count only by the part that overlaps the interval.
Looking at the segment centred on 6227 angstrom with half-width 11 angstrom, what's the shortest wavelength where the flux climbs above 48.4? 6218.37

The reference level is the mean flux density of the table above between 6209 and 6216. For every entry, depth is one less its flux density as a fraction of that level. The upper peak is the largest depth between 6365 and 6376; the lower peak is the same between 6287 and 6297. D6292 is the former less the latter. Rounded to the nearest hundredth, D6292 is -0.12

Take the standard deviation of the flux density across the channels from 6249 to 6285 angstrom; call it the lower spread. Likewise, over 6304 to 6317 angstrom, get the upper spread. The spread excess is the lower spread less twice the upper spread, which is -2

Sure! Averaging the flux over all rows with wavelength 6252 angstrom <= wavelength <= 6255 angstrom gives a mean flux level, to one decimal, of 47.5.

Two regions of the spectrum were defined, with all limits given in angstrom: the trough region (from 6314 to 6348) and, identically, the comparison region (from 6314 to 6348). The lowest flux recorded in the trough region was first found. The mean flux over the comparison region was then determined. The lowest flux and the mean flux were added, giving 97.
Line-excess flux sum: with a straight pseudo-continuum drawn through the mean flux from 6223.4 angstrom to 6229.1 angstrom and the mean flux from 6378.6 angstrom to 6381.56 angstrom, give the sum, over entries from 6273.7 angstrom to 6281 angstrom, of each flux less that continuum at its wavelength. -2.0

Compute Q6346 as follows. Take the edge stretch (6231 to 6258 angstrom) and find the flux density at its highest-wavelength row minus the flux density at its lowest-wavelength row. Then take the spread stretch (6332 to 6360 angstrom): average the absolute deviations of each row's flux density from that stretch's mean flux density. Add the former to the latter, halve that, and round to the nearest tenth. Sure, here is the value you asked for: 2.6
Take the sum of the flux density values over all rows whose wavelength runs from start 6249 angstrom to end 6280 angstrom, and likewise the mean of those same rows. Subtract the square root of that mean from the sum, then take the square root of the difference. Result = 31.7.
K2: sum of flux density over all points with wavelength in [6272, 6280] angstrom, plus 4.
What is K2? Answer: 254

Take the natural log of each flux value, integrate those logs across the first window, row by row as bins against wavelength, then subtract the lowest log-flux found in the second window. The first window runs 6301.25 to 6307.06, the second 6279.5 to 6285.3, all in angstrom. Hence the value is 18.7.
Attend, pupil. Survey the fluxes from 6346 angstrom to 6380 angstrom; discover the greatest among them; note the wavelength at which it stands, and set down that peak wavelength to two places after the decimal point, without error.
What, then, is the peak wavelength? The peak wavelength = 6366.14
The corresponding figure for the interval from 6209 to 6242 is 6237.01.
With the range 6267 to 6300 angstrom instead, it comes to 6277.35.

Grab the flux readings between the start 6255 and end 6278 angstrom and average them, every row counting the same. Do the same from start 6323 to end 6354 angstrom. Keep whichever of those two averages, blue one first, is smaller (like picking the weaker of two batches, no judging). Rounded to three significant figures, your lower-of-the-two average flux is 48.7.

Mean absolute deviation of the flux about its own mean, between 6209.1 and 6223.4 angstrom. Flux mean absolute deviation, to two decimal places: 2.46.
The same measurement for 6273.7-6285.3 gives 3.89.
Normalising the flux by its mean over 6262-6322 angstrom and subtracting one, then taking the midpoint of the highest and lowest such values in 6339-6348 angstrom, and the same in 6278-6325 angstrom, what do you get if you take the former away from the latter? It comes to -0.095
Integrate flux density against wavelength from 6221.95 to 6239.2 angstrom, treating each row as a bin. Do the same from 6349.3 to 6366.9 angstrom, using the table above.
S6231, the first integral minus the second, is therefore -87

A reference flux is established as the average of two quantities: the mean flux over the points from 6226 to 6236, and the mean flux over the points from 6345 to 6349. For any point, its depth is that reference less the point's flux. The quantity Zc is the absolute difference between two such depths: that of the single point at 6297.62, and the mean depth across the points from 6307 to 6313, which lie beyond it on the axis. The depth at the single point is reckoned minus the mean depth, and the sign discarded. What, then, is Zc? 1.3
